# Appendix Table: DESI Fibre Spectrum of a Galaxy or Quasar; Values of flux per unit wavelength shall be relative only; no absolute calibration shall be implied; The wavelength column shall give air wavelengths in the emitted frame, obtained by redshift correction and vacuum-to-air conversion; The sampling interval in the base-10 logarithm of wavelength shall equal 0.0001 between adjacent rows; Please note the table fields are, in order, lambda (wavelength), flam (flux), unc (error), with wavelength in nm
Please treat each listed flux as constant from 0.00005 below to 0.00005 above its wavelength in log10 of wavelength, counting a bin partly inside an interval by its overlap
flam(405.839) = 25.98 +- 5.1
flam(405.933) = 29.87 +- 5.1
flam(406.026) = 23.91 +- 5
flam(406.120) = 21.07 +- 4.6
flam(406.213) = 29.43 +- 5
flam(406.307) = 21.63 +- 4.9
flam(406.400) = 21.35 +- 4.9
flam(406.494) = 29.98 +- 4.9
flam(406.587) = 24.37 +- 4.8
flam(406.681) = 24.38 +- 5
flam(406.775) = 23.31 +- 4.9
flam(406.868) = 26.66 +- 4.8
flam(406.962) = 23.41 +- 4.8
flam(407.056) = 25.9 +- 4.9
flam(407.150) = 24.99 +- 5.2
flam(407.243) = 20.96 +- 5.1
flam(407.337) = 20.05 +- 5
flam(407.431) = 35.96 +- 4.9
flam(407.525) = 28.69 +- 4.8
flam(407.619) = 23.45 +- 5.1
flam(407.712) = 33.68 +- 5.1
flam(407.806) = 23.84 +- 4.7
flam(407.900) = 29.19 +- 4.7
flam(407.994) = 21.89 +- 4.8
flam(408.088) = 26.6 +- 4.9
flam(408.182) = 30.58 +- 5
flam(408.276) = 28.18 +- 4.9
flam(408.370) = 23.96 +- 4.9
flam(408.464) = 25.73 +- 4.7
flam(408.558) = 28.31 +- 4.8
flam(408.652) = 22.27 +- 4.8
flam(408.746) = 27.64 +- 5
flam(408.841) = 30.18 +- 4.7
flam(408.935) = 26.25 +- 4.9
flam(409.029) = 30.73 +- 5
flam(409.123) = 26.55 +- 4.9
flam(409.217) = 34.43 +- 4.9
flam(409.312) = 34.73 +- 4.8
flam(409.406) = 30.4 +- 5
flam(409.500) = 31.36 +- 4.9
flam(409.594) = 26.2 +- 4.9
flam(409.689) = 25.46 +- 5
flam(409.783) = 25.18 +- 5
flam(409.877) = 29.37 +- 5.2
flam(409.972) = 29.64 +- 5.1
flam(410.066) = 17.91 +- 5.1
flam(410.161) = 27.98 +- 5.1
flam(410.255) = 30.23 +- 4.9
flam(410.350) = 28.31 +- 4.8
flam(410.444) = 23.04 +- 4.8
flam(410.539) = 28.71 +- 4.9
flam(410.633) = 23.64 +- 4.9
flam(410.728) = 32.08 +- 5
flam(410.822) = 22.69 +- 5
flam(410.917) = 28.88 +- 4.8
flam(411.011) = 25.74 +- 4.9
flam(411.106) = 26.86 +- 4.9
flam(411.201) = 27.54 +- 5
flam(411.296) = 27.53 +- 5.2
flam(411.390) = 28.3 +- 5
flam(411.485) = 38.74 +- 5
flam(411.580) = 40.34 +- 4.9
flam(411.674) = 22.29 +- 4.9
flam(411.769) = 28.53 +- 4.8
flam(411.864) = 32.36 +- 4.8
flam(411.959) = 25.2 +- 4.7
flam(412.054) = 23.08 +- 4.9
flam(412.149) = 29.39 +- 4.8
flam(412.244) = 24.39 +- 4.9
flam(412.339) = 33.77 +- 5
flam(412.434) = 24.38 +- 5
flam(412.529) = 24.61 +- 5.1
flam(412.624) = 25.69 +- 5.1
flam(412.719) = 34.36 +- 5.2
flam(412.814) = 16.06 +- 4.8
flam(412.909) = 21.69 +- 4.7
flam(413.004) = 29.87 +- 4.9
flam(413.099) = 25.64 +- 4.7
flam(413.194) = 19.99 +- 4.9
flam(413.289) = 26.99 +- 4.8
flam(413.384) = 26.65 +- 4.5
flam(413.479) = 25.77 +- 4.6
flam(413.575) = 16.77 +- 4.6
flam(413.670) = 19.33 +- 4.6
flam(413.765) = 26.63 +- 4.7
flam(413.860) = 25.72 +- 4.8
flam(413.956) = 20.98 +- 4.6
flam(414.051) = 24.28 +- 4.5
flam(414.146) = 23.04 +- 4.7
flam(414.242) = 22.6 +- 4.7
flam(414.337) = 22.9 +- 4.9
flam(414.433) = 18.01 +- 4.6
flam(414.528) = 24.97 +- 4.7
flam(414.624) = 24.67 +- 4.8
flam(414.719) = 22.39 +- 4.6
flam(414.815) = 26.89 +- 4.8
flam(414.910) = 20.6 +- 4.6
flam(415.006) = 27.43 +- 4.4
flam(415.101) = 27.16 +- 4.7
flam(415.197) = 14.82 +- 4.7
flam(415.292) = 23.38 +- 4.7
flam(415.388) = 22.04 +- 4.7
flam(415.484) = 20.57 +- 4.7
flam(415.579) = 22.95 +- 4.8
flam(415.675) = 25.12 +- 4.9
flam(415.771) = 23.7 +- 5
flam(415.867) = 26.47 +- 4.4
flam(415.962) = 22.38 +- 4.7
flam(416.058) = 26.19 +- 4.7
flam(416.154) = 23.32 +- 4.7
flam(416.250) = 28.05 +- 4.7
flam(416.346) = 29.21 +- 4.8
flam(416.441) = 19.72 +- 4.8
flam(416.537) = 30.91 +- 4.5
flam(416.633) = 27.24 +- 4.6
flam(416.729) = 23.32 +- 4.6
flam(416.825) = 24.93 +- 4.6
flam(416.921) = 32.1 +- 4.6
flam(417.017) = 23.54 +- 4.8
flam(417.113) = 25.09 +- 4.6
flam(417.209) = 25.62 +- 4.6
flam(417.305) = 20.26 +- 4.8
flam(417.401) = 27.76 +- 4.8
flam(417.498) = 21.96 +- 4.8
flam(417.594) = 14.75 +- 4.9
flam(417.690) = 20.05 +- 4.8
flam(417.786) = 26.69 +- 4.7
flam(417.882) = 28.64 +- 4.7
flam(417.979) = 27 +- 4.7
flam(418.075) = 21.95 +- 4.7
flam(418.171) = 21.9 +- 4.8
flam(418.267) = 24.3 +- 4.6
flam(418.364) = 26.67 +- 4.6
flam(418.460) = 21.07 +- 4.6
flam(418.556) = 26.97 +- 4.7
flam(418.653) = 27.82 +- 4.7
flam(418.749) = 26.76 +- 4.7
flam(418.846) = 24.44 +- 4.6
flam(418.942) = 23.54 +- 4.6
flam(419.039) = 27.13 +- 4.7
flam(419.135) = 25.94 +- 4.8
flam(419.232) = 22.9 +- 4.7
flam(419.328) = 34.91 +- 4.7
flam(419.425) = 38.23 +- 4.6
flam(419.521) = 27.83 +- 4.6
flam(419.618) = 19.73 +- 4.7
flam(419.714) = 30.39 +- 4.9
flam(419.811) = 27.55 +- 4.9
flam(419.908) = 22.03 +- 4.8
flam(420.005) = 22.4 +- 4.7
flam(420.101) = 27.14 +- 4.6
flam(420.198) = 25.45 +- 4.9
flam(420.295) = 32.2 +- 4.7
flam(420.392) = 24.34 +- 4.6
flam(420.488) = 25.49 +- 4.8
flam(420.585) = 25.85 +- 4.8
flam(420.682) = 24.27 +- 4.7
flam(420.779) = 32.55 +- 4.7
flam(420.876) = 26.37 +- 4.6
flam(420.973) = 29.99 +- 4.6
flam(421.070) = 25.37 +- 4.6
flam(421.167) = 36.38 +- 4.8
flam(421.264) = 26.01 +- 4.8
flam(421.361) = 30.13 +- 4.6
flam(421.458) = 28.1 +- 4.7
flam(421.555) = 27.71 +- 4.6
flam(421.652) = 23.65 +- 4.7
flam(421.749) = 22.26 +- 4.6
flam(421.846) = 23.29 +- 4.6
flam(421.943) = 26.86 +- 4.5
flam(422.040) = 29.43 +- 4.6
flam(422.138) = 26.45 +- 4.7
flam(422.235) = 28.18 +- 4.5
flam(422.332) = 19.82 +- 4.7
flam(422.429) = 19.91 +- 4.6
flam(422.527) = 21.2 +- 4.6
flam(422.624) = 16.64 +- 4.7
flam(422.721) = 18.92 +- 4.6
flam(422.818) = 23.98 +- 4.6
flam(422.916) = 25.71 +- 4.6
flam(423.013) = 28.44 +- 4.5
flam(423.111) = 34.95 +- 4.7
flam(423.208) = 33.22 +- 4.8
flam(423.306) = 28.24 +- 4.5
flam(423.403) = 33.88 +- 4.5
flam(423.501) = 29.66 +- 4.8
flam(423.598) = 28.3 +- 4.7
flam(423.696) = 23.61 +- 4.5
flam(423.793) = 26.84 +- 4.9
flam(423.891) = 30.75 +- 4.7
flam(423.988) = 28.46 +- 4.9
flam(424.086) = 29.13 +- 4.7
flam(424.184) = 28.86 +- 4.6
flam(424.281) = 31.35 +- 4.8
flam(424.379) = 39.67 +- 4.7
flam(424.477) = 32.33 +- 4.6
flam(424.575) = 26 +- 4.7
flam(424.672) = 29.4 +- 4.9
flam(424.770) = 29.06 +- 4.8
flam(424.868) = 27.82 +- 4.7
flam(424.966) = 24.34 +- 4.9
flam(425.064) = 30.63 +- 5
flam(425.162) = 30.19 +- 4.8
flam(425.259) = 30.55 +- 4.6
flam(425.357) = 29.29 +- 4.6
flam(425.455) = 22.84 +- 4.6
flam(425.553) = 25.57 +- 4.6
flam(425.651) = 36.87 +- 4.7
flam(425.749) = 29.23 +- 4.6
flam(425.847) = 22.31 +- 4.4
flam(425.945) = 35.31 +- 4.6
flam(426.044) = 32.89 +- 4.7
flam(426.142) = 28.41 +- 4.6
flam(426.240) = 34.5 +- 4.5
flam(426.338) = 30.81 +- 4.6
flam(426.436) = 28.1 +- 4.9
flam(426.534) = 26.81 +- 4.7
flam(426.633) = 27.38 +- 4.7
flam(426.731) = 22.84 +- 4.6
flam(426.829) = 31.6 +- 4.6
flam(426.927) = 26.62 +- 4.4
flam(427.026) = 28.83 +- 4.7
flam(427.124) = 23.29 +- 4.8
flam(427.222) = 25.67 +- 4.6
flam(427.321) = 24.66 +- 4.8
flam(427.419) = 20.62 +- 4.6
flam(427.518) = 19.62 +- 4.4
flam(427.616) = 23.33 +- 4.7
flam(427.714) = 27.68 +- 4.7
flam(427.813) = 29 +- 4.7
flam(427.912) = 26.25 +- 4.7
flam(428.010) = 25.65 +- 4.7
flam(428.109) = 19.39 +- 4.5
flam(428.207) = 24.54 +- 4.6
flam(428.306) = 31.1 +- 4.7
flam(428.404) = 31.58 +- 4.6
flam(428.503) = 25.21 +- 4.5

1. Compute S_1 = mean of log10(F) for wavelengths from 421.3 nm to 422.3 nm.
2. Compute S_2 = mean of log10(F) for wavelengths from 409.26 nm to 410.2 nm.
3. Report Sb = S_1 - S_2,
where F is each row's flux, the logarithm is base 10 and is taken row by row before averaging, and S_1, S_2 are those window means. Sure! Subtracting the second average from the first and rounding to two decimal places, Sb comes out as -0.02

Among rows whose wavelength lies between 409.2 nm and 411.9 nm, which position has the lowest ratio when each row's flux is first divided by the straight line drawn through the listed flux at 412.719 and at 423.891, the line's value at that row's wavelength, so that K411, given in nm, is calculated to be 410.066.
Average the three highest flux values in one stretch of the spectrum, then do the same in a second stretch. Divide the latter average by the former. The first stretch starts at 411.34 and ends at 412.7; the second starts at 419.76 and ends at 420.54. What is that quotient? 0.77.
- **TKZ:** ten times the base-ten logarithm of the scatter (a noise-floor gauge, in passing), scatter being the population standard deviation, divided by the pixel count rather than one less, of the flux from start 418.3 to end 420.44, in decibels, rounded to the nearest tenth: 6.3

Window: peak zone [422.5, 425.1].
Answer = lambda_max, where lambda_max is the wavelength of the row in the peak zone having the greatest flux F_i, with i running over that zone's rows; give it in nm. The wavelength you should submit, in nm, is 424.379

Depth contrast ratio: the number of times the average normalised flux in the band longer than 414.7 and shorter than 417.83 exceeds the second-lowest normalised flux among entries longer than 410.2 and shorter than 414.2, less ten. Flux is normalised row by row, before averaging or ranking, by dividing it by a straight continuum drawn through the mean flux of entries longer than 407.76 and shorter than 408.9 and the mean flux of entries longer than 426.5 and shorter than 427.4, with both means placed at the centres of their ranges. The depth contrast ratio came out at -8.56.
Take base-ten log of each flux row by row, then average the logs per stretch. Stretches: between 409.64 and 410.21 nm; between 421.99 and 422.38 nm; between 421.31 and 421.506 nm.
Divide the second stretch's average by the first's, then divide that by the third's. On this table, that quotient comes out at 0.684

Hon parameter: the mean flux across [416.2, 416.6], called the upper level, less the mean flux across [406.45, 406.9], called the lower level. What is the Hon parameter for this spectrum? 1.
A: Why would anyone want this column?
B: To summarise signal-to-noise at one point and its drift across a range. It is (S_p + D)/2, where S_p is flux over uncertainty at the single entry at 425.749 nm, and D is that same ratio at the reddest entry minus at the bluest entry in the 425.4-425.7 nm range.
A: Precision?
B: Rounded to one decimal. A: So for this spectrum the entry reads 4.6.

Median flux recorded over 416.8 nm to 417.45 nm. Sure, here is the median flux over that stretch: 25.1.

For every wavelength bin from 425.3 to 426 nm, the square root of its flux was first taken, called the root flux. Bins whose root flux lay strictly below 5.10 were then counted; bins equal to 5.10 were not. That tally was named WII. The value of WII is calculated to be 3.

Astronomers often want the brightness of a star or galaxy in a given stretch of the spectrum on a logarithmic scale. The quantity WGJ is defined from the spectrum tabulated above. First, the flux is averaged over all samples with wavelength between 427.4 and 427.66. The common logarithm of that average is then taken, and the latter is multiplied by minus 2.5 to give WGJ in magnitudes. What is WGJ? -3.32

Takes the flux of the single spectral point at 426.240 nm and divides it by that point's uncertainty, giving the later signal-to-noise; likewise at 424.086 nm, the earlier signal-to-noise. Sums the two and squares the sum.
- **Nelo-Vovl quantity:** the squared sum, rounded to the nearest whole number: 192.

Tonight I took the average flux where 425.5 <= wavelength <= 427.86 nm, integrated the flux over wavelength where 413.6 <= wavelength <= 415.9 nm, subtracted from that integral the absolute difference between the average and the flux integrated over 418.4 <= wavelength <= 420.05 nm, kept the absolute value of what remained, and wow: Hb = 37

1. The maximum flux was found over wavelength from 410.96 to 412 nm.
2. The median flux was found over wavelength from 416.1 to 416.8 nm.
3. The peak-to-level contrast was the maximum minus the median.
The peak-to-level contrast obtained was 13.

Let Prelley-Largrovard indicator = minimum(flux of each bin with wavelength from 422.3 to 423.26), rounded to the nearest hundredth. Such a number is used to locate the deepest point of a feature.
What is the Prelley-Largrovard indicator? 16.64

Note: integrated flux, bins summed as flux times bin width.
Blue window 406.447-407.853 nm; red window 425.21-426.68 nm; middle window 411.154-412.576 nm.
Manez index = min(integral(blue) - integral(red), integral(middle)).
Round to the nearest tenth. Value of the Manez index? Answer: -6.7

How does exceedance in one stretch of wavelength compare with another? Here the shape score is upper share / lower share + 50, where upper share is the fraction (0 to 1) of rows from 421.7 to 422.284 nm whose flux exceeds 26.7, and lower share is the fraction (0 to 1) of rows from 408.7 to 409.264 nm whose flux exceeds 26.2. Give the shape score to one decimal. 50.5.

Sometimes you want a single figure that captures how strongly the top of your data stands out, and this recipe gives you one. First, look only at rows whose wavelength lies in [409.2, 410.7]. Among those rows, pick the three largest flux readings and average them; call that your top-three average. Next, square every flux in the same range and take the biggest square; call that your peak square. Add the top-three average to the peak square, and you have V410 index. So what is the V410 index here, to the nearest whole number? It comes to 1240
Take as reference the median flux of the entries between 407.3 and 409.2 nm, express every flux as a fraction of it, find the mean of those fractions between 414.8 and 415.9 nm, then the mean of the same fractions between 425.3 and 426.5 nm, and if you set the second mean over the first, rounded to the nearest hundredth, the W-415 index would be 1.27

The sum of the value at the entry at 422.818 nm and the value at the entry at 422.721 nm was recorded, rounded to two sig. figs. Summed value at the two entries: 43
